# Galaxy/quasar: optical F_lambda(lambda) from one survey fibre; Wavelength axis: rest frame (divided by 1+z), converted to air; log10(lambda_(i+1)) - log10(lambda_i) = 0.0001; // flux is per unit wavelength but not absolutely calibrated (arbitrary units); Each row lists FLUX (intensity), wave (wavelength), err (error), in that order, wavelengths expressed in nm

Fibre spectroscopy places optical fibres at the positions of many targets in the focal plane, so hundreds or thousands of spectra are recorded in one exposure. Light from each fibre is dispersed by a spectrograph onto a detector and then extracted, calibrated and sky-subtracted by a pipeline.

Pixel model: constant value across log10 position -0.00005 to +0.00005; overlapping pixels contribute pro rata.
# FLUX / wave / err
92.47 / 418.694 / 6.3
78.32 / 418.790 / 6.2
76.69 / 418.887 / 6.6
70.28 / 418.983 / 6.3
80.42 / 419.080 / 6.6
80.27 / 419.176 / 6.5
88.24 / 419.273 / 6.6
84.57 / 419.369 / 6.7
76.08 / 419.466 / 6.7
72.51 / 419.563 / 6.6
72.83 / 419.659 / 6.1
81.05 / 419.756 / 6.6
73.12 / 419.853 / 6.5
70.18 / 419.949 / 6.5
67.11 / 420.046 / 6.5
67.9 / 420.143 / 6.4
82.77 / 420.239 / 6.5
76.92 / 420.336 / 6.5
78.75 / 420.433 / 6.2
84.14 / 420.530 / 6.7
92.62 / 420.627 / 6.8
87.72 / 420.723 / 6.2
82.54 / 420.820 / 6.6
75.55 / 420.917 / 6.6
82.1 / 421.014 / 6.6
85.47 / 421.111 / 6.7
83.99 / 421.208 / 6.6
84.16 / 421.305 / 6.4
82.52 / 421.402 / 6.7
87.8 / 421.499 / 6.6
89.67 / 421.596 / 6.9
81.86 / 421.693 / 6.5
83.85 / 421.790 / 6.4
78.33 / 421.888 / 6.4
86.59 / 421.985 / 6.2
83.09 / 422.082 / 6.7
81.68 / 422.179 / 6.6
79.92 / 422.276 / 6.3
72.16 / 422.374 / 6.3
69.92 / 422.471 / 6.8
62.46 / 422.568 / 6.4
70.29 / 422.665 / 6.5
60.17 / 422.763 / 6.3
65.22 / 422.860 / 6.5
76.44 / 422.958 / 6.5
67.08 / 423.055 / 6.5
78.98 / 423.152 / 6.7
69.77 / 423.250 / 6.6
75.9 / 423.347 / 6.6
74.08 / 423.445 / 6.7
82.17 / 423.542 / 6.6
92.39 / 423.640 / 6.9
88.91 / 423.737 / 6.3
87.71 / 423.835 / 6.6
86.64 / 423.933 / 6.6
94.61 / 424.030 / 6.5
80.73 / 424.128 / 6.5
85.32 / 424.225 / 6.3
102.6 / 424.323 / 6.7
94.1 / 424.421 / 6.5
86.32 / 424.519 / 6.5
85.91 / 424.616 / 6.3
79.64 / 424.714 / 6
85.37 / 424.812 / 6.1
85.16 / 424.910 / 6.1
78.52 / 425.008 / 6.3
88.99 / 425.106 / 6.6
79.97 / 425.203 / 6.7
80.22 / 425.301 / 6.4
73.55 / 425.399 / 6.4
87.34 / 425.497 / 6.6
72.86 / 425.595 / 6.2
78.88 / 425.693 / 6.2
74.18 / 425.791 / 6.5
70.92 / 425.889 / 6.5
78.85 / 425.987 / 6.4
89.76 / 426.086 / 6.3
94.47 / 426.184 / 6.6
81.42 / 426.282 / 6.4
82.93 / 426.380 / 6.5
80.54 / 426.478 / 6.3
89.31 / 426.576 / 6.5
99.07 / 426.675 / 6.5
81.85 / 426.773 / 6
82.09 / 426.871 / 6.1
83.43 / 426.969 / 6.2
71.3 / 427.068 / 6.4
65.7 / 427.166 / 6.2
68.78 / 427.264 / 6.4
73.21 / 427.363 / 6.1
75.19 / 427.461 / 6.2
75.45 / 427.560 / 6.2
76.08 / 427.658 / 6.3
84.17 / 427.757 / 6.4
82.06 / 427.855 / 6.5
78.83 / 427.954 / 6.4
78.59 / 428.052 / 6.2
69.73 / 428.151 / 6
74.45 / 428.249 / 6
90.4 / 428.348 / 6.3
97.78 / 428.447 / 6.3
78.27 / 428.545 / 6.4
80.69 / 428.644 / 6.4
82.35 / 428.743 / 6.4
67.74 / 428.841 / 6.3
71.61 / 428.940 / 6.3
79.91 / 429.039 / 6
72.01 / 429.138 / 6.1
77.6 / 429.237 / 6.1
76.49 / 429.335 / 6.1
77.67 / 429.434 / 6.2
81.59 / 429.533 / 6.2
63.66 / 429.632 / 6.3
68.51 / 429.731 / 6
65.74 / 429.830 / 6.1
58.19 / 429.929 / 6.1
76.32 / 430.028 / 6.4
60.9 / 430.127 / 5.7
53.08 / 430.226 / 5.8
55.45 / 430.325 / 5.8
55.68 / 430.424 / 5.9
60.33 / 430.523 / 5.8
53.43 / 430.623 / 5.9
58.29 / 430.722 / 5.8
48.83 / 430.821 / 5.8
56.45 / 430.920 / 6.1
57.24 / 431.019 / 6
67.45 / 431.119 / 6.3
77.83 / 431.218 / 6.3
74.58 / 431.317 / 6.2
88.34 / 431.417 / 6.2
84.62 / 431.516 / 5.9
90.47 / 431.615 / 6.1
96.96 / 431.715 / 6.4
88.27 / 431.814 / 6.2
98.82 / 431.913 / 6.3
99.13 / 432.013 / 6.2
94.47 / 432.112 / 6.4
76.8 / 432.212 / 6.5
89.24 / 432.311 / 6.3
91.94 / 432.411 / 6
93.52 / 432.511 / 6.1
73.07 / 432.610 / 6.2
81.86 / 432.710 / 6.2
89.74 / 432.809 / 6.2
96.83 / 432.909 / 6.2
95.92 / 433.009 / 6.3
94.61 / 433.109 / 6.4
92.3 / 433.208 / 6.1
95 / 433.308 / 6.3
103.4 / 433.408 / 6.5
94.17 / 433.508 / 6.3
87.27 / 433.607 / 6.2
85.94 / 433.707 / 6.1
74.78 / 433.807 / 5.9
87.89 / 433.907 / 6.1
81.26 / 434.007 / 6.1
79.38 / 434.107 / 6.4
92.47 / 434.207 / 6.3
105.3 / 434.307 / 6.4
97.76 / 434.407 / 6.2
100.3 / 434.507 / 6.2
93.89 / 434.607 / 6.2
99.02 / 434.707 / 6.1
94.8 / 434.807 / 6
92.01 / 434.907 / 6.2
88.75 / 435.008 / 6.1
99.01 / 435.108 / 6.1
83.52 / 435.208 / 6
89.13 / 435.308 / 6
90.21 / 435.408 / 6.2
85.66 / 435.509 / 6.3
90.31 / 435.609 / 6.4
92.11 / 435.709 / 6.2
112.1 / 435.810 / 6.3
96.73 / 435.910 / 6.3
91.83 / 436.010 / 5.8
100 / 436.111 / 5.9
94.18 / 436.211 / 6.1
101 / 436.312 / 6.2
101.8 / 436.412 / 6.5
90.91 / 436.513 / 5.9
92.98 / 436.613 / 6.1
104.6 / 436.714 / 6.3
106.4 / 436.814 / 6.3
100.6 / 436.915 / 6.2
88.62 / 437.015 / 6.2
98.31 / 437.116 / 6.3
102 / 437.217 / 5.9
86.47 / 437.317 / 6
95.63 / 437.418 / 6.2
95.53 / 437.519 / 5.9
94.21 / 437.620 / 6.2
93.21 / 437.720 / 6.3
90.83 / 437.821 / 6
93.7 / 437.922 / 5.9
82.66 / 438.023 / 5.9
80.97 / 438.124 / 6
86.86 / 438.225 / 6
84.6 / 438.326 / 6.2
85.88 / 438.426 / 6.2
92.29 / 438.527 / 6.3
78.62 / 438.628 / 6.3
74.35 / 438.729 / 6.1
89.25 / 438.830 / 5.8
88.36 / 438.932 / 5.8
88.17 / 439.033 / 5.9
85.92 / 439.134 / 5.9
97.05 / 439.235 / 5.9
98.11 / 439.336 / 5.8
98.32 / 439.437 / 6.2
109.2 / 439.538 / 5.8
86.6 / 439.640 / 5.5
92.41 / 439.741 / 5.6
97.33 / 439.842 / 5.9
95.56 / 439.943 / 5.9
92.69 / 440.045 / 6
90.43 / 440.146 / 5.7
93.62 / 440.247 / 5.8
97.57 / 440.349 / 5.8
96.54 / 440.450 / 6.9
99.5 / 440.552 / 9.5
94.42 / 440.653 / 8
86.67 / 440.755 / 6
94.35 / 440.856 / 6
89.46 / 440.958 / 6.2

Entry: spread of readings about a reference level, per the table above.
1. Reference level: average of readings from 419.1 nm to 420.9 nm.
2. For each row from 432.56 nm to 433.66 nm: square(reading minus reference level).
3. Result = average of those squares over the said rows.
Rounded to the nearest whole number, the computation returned 216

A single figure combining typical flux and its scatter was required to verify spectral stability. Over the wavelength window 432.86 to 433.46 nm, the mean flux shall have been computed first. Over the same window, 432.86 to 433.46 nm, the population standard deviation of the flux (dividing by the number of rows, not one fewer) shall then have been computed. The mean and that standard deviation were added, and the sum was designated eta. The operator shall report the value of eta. 100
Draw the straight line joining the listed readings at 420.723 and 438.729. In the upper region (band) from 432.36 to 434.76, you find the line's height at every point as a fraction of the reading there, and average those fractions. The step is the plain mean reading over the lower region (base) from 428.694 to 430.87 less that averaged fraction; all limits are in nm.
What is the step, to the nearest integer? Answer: 66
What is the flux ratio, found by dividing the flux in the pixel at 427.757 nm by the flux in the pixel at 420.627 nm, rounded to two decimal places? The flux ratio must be 0.91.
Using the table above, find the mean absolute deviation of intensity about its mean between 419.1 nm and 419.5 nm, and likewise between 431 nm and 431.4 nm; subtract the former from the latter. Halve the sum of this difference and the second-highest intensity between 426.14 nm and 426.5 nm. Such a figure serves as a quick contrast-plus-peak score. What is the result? 43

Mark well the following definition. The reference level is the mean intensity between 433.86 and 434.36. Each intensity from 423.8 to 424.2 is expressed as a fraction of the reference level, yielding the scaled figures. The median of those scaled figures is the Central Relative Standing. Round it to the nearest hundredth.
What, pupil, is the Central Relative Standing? 0.98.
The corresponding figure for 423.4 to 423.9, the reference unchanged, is 0.98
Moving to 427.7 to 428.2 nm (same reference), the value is 0.88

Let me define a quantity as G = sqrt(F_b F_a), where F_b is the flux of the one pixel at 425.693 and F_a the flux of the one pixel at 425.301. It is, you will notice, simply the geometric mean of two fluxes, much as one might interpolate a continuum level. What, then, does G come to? 79.5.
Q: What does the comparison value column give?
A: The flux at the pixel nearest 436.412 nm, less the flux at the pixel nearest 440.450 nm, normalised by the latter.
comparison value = 0.05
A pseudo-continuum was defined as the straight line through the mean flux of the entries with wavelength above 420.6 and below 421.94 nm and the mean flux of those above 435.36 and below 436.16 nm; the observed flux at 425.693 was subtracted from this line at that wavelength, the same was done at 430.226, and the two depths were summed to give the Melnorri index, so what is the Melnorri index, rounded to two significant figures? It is 46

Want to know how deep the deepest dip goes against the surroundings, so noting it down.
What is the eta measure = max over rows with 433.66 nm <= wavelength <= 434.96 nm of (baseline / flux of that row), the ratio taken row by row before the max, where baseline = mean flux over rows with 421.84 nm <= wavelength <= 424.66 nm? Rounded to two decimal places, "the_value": 1.07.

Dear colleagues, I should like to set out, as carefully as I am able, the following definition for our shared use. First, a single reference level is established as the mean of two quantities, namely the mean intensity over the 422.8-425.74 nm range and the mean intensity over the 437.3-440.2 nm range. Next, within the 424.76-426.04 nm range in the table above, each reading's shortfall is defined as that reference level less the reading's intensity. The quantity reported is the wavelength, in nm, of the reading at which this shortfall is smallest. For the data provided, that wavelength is 425.106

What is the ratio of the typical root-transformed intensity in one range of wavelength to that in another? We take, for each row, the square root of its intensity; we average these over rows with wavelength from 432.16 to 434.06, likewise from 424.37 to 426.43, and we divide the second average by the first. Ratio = 0.96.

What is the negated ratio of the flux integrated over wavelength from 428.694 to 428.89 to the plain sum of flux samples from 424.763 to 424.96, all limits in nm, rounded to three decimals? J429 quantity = -0.087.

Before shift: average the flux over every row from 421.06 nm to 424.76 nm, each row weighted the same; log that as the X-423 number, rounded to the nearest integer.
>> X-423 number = 81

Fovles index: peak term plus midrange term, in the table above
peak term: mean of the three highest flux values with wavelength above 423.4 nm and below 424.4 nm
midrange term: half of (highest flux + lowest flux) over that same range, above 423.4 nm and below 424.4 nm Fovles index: 185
